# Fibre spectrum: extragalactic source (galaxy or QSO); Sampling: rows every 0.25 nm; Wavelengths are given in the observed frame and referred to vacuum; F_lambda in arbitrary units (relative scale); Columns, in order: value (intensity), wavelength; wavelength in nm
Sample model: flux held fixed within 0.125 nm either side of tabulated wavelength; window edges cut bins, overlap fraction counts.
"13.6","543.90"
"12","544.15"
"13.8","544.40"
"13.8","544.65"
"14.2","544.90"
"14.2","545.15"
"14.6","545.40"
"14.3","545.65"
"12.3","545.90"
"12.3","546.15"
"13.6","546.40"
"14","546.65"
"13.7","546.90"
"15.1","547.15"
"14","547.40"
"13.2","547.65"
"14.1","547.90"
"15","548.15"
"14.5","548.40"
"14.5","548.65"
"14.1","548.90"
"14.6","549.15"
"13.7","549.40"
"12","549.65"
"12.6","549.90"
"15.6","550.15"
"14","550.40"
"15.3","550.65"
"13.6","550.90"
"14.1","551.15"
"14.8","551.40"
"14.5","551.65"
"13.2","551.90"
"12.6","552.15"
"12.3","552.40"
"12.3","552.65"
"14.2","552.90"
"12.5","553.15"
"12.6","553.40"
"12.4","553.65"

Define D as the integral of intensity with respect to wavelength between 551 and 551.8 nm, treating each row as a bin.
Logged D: 11.5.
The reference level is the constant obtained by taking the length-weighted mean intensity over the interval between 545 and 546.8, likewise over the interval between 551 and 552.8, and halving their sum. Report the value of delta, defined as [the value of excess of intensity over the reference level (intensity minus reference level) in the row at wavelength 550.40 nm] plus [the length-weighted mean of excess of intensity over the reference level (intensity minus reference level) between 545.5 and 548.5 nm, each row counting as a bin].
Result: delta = 0.8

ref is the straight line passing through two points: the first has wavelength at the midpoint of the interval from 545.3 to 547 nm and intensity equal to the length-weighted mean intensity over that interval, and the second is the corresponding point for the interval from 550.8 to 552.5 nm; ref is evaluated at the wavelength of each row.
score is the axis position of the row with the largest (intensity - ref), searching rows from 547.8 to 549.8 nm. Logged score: 548.15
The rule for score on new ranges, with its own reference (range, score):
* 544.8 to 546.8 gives 545.40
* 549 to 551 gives 550.15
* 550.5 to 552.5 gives 550.65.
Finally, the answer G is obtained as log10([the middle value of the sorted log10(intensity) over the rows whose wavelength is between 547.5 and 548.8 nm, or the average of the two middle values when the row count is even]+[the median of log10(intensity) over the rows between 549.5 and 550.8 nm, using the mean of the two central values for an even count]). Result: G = 0.363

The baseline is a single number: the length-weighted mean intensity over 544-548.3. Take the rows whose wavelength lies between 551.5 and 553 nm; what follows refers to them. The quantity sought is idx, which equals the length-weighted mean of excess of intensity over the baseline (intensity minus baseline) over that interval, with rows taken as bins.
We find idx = -0.59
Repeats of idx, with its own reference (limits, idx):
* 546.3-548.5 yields 0.36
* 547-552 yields 0.35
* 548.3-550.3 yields 0.16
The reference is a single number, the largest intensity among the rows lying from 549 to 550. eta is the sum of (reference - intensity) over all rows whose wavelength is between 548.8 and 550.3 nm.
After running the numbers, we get 5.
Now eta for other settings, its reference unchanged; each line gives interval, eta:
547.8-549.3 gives 1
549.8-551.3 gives 2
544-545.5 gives 5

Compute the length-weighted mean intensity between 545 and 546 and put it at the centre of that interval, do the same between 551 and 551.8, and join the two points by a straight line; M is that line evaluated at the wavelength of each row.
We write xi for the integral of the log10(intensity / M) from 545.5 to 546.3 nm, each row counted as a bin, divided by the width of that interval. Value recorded -0.030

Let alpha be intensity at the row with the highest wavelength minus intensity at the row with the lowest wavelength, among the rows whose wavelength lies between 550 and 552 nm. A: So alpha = -2.4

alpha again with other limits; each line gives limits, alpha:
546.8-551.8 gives 0.8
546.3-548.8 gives 0.9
